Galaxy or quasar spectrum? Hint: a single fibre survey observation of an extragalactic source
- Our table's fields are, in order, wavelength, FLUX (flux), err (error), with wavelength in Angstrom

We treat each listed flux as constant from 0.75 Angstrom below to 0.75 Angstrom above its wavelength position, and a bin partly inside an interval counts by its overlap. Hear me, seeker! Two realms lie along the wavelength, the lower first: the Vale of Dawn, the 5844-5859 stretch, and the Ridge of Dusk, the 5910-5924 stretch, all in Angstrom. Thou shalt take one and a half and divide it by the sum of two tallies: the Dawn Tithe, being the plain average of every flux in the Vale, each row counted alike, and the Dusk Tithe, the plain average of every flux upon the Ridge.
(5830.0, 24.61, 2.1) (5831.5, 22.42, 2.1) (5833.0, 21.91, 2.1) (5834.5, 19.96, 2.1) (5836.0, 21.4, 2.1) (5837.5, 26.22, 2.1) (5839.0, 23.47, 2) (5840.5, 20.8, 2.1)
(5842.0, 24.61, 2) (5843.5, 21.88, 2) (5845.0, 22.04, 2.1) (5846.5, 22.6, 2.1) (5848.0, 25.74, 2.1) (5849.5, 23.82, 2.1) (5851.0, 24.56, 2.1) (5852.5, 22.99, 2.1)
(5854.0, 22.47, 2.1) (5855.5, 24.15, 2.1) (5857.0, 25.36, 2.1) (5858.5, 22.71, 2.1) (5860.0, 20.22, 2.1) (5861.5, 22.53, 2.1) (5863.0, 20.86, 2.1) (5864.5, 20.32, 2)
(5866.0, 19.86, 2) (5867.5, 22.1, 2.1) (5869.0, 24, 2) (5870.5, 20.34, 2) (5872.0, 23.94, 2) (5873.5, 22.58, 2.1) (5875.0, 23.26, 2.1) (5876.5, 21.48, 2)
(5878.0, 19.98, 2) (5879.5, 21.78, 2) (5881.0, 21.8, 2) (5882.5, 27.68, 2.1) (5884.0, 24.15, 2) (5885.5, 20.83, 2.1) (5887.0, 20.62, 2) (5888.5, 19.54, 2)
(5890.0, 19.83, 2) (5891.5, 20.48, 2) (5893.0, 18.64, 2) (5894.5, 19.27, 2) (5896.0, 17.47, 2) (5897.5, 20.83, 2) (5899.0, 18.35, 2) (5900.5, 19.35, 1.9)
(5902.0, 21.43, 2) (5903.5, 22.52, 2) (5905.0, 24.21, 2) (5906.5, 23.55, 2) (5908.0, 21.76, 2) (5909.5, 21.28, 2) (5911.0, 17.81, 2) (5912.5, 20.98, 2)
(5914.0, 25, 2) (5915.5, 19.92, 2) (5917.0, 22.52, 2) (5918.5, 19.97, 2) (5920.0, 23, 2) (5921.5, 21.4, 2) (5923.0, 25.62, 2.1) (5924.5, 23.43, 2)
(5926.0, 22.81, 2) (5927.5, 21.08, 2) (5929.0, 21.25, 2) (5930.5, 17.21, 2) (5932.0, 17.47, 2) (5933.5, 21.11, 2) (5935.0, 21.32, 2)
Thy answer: 0.0330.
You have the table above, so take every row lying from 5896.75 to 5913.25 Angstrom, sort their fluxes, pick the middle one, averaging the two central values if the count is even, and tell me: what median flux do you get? 21.3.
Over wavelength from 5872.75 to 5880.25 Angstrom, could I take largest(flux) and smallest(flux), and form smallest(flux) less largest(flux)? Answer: -3.3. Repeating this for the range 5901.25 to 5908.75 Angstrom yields -2.8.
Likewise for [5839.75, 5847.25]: -3.8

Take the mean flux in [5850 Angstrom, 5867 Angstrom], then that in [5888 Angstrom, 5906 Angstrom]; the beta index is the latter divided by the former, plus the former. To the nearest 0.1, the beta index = 23.3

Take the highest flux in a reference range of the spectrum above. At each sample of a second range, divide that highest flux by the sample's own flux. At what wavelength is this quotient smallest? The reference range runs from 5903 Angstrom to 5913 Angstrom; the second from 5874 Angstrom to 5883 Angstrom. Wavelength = 5882.5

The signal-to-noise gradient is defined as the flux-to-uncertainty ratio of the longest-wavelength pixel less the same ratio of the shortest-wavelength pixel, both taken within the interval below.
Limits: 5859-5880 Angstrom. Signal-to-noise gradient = 1.3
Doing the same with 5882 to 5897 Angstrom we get -4.4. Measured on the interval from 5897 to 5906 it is 1.7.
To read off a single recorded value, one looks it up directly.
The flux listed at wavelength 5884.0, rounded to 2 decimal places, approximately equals 24.15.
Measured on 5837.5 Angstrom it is 26.22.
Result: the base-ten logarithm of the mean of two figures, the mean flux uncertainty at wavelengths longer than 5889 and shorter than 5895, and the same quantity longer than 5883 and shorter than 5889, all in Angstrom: 0.304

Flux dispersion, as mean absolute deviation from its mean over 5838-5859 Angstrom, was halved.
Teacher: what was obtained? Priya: 0.579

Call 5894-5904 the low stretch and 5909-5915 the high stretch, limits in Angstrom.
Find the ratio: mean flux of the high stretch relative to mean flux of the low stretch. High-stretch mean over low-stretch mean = 1.07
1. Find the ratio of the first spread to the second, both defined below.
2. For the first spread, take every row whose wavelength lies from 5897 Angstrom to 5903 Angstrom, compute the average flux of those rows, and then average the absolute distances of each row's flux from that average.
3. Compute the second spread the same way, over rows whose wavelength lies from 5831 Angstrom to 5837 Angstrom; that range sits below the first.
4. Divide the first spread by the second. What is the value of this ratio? 1.5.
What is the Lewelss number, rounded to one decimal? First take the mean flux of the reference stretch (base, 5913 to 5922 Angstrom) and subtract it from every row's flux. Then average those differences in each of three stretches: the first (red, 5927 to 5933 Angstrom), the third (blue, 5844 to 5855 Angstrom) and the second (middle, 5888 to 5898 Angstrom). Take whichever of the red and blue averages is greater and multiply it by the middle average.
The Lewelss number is -3.8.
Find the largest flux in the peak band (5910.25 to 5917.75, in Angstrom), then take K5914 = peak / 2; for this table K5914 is 12.5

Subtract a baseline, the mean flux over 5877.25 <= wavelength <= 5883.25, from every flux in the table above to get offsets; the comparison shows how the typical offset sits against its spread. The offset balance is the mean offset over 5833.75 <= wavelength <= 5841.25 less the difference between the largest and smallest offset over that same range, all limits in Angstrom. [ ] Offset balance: -6.7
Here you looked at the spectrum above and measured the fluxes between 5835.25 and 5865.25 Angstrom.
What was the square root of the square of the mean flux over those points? 22.94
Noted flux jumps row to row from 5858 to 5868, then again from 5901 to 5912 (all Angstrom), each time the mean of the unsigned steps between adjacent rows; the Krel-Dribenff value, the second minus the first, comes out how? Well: -0.1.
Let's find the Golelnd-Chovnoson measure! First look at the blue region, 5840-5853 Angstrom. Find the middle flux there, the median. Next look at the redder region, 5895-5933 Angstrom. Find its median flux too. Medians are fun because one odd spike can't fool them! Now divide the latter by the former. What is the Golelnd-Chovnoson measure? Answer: 0.926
